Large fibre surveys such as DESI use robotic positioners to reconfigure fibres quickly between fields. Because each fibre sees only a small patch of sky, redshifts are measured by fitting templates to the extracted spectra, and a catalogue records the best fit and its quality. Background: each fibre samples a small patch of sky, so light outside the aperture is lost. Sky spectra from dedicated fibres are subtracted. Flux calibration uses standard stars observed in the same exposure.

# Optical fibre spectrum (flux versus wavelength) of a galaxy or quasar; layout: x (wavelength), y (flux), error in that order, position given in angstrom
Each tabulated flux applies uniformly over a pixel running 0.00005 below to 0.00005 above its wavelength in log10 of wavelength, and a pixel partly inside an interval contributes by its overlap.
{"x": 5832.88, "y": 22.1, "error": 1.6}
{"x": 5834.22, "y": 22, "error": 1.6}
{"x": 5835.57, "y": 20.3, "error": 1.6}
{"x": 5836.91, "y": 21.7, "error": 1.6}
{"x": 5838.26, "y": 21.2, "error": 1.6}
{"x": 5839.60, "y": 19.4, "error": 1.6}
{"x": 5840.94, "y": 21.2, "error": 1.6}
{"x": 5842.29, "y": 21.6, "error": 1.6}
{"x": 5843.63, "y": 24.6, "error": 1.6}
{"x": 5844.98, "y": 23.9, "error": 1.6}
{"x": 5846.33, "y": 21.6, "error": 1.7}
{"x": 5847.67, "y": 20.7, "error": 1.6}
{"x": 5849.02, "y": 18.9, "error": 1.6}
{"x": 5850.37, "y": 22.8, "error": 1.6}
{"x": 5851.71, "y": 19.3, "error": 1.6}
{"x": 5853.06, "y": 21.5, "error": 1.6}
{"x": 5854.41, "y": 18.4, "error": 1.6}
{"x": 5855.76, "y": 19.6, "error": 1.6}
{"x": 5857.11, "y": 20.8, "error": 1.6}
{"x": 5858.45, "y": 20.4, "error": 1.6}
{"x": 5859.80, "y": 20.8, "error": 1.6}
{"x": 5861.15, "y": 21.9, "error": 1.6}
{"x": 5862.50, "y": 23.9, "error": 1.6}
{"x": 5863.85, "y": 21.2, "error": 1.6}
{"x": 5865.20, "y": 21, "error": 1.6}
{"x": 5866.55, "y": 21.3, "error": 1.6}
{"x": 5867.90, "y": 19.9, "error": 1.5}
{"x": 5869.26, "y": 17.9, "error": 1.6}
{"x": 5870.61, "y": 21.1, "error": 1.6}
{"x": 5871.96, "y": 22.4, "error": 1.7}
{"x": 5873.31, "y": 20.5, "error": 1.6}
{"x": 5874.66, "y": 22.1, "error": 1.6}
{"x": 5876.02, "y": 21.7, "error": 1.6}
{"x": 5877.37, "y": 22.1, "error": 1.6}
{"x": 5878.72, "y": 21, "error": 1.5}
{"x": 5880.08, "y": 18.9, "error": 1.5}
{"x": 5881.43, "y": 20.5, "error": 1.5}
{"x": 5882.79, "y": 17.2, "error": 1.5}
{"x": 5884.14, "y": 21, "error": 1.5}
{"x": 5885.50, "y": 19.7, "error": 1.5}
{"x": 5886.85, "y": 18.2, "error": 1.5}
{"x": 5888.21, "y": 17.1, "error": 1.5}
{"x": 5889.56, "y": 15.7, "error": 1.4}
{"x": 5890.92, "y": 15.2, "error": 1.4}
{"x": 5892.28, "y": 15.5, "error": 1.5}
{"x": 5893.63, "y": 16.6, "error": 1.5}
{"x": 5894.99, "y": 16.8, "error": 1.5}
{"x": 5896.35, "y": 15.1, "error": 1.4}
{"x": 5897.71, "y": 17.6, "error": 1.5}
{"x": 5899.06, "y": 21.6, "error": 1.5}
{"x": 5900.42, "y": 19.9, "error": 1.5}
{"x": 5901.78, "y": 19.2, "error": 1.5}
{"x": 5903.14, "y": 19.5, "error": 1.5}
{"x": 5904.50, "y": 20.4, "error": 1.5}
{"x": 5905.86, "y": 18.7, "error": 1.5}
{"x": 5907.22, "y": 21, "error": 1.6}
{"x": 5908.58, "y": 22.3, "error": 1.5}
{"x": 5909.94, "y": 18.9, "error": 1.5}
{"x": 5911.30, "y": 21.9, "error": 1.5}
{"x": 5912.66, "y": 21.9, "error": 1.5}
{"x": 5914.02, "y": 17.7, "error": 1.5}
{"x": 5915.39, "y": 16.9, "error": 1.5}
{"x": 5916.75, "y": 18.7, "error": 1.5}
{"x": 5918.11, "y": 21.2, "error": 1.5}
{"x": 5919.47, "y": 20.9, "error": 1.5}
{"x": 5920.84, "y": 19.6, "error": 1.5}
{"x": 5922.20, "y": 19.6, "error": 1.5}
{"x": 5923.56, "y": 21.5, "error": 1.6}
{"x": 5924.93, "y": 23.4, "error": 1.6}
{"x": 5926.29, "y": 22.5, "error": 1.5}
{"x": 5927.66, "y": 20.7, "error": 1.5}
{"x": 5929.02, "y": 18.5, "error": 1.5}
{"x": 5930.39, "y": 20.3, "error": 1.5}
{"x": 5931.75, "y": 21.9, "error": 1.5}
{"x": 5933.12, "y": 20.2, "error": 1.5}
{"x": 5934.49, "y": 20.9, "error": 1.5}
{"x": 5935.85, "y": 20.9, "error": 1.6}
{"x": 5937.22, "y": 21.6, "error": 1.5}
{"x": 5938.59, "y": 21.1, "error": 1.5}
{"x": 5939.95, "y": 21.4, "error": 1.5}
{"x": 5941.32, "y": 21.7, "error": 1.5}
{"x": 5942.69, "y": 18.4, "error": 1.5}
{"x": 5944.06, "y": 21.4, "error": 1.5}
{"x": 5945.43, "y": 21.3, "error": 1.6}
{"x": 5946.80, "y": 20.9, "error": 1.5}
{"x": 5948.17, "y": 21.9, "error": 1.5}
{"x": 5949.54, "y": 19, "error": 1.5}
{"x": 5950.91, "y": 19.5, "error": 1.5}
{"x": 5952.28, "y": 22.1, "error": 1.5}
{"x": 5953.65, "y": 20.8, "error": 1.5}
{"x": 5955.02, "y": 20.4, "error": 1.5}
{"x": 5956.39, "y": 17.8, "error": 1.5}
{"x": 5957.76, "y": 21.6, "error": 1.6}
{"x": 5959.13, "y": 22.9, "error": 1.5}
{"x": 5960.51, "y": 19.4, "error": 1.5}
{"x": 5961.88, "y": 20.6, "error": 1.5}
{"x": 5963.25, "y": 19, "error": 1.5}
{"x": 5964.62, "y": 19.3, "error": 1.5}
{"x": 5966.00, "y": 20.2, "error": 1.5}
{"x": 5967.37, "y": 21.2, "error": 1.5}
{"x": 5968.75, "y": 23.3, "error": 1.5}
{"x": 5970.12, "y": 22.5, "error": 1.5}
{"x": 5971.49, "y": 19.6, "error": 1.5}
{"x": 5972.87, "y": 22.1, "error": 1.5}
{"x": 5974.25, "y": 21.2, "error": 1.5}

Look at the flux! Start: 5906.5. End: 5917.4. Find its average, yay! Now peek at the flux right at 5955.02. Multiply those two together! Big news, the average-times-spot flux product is 406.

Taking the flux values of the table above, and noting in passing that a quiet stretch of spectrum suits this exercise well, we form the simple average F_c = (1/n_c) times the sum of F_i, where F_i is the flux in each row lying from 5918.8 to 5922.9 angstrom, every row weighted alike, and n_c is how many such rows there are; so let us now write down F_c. 20.0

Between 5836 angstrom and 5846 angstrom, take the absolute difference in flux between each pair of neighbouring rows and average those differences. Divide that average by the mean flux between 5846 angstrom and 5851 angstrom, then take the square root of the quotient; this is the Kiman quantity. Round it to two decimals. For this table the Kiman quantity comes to 0.26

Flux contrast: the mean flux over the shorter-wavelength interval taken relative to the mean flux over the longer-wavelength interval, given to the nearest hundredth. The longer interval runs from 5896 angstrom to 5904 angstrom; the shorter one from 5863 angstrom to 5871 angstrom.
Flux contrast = 1.08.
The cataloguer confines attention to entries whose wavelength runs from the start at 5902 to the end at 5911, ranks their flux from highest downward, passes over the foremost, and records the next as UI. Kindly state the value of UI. 21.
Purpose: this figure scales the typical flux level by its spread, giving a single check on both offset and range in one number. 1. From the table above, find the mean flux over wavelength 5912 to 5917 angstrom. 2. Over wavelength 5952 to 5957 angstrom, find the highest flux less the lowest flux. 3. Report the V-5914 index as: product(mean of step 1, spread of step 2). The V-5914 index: 81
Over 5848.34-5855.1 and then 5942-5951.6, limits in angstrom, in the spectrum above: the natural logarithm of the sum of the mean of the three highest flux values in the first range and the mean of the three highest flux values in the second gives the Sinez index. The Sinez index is 3.75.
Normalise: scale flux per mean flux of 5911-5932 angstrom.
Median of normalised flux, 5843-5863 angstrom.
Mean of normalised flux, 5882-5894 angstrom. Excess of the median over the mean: 0.17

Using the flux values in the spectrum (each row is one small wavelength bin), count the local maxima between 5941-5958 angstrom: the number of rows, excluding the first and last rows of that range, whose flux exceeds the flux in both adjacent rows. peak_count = 3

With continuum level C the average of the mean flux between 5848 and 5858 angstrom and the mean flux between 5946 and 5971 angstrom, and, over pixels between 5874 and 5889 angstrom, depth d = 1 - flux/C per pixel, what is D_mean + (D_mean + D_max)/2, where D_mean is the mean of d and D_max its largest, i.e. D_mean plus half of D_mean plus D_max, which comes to 0.12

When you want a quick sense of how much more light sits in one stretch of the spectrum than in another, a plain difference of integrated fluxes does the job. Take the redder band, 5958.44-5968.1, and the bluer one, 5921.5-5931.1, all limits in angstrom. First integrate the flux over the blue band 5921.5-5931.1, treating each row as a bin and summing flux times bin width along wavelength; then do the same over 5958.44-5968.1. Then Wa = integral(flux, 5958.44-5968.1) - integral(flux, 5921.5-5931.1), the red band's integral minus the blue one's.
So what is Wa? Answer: -4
